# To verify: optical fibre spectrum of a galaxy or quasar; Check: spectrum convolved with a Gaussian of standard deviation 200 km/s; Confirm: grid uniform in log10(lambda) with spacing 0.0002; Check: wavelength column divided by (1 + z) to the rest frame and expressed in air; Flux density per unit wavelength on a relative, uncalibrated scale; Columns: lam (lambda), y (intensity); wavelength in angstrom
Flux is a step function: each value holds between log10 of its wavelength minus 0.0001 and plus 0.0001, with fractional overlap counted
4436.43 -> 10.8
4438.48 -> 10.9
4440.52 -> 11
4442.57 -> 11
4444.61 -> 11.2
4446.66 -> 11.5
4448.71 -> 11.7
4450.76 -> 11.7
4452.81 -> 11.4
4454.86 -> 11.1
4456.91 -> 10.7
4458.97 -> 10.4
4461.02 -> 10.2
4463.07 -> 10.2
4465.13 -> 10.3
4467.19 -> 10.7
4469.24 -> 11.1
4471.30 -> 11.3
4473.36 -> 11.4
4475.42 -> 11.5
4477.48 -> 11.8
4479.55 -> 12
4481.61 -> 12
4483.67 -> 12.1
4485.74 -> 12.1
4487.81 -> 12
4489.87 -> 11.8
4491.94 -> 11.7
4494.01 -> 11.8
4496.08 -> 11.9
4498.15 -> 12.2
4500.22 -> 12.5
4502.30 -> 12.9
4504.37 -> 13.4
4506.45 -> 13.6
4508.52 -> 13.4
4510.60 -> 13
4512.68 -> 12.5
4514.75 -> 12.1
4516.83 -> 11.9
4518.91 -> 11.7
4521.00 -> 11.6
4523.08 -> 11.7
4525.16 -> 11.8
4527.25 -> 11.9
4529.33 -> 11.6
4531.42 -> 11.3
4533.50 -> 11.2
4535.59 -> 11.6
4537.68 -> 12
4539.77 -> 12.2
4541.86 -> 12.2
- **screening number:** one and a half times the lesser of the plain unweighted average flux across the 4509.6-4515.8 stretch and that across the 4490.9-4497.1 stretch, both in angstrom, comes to 17.7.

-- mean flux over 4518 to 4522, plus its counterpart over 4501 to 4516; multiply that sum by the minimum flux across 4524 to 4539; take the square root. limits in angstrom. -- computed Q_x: 16.6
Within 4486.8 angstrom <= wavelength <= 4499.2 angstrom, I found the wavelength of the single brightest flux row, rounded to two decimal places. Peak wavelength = 4498.15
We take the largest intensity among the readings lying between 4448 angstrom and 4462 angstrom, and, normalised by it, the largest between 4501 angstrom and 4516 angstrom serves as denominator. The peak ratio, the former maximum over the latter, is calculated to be 0.86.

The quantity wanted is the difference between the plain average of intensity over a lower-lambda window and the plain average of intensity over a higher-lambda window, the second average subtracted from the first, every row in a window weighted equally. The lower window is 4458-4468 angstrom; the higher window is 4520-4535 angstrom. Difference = -1.2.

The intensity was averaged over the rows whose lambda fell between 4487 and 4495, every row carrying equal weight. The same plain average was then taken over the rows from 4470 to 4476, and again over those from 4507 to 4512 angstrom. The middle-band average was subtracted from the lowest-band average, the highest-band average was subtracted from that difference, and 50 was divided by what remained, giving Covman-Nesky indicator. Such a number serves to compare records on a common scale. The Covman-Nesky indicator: -3.7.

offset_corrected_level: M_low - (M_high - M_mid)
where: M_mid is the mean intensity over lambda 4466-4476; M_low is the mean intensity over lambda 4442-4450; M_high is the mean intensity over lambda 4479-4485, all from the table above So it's 10.5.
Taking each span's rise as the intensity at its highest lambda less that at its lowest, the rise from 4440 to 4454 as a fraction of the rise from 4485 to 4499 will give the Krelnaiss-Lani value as 4.0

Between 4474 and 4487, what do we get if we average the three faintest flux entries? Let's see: 11.8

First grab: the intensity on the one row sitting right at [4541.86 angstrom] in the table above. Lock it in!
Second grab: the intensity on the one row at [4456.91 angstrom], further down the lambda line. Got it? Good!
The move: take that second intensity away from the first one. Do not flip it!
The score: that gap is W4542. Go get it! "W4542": 1.5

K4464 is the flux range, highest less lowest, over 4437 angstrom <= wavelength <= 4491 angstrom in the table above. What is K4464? 1.9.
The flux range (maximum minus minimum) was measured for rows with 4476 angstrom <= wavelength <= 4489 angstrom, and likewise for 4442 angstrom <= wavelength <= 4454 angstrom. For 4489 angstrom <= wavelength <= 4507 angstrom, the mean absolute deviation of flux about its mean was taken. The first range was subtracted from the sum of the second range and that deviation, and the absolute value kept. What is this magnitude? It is 1.0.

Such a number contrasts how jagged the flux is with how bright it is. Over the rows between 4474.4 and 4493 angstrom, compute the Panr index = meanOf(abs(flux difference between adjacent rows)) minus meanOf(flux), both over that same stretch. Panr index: -11.8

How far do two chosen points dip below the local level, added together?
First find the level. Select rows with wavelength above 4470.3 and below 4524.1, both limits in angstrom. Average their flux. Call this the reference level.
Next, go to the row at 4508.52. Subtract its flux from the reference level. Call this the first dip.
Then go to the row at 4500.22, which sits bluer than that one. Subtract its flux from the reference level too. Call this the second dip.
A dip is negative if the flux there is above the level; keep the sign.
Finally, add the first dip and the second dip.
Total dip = -1.6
